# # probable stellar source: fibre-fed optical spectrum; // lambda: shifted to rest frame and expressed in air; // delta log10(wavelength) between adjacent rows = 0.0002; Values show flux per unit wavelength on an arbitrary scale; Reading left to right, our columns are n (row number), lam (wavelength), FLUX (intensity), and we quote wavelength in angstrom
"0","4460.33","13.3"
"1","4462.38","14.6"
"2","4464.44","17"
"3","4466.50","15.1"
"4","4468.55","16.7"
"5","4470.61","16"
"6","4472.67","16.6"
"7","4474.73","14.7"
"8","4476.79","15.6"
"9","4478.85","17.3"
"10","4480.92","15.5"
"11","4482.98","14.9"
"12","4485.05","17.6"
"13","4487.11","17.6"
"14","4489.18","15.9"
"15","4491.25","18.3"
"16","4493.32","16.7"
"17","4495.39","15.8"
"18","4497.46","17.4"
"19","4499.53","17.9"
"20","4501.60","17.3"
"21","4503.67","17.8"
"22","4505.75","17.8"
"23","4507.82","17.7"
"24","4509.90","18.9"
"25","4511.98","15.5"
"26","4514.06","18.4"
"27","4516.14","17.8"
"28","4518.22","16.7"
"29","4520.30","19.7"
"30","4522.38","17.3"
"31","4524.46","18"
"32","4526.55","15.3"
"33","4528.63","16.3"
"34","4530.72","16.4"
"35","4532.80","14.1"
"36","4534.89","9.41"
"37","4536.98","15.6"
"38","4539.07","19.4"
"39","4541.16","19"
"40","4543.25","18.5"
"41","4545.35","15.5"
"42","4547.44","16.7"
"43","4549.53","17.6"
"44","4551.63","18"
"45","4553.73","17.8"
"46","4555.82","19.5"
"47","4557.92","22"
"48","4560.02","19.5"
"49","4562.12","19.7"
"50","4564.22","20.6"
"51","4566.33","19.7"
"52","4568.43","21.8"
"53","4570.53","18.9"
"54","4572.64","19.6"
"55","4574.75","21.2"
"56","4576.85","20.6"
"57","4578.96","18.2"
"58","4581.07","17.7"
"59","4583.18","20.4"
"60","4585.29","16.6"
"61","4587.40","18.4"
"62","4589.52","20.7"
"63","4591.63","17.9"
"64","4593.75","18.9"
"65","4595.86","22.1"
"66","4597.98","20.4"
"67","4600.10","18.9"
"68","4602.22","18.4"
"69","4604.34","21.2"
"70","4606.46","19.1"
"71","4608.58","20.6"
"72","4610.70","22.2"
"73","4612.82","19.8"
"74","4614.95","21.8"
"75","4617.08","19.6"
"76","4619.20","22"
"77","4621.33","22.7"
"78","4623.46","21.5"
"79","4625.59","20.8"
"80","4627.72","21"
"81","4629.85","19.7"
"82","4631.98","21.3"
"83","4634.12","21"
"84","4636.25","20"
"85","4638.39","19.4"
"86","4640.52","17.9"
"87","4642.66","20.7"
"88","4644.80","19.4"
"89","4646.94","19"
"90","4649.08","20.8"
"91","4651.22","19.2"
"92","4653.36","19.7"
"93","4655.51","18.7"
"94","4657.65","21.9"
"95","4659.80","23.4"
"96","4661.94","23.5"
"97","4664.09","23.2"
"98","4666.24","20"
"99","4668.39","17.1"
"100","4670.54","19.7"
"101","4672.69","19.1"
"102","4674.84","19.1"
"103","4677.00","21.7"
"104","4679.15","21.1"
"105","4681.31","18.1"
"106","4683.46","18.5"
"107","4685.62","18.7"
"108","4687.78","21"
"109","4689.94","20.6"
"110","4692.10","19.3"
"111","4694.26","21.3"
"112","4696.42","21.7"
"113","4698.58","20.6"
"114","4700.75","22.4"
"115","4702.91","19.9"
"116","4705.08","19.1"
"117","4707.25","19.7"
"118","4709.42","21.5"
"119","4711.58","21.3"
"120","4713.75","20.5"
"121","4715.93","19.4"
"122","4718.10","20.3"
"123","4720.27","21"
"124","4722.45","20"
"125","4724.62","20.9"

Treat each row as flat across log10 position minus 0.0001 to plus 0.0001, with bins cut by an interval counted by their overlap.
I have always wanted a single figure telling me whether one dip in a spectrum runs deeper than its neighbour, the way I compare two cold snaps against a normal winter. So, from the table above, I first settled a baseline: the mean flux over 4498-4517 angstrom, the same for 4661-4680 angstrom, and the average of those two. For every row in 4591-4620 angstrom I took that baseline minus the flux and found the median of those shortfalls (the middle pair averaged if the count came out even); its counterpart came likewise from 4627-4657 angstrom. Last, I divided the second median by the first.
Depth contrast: 1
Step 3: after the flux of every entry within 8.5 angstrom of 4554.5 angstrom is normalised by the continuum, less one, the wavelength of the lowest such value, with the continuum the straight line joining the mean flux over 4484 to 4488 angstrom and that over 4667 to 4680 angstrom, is 4547.44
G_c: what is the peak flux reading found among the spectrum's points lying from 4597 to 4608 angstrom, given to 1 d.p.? 21.2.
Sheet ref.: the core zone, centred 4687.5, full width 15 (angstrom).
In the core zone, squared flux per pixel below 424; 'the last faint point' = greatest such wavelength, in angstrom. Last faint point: 4692.10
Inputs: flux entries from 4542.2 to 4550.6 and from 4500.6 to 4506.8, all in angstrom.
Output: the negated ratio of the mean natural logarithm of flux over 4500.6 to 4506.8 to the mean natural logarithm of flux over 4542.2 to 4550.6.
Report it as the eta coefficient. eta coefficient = -1.01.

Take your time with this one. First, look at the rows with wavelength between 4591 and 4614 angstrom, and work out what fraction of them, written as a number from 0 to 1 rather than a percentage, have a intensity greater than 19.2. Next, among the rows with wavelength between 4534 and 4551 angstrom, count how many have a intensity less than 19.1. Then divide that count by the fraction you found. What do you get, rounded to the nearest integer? 13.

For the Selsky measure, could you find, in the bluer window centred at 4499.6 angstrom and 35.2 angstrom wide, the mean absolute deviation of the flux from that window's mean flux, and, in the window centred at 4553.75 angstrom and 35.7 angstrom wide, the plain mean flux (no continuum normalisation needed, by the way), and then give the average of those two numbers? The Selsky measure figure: 9.8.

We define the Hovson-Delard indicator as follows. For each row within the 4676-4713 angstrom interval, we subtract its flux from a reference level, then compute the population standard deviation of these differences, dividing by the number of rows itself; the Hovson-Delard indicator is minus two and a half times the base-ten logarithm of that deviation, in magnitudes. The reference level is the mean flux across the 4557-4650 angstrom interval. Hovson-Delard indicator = -0.2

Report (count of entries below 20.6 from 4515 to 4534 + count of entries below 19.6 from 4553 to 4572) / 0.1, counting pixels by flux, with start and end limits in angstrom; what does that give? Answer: 130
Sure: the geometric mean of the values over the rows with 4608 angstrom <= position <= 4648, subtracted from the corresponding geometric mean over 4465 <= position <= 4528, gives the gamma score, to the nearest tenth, -3.6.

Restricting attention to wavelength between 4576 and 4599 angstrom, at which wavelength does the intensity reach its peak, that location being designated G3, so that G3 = 4595.86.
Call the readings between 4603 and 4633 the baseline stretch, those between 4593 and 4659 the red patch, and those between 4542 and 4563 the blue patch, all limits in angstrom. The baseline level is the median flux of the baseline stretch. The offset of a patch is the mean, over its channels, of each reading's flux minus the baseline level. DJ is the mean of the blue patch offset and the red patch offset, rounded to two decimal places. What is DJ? -1.70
